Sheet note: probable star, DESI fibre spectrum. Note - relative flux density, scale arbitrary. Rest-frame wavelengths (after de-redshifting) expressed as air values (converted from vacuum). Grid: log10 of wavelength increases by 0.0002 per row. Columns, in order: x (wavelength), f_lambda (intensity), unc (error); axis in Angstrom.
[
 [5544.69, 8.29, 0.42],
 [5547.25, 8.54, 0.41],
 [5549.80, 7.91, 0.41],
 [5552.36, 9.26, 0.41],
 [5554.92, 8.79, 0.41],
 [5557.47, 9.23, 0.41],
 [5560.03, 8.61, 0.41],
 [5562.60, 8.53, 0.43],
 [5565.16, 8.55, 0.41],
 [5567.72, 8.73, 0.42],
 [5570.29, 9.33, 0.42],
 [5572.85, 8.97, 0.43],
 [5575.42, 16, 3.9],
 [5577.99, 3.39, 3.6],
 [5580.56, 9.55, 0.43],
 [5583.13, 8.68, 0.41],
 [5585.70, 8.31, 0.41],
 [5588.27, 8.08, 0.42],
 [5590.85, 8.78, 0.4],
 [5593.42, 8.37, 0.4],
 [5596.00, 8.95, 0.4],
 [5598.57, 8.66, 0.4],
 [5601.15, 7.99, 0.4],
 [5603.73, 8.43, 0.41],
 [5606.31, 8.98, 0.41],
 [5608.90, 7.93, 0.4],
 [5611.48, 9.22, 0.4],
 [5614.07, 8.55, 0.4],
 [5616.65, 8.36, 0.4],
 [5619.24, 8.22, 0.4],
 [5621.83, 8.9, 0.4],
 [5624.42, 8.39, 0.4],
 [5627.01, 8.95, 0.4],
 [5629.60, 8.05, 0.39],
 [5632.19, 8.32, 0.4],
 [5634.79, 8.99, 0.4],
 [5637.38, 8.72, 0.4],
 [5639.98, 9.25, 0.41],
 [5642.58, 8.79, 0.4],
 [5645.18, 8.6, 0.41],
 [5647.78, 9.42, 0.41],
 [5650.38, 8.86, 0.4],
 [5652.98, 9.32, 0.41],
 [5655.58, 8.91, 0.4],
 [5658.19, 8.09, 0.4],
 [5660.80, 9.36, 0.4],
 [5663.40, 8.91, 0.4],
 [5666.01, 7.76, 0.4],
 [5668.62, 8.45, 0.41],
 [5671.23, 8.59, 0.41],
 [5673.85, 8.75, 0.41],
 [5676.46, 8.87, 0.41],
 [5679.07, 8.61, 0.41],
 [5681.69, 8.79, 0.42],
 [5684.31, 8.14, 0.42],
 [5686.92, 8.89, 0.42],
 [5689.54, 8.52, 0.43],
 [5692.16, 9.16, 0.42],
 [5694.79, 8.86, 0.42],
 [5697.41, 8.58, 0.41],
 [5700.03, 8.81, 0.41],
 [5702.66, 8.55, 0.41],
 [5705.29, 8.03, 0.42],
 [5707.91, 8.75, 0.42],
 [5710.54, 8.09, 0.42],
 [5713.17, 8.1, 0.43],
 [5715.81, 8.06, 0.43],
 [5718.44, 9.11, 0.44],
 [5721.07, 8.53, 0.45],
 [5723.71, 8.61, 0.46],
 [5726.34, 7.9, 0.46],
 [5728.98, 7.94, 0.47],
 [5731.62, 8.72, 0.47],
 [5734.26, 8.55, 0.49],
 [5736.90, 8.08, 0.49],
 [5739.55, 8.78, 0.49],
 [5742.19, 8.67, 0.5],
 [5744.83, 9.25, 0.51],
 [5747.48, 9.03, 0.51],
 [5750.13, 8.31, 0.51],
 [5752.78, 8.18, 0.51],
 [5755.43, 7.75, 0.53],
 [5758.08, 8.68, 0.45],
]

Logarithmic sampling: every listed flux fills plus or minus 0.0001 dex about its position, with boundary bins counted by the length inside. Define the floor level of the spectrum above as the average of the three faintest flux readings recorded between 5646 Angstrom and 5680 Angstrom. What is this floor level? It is 8.10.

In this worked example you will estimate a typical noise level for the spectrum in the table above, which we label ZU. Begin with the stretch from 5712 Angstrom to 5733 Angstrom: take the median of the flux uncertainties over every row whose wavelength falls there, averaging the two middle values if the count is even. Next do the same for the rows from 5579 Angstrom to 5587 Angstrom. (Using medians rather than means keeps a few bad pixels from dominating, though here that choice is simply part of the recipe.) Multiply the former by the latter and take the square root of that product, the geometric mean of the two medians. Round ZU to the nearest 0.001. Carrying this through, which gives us 0.432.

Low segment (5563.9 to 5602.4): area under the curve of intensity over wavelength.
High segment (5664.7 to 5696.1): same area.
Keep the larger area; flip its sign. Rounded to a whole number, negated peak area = -340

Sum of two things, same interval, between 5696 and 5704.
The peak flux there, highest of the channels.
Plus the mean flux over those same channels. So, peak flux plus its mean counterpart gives 17.46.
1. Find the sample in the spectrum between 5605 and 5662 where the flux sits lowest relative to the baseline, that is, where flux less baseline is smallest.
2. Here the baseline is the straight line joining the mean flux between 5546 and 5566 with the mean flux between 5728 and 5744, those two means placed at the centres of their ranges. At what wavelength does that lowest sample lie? 5608.90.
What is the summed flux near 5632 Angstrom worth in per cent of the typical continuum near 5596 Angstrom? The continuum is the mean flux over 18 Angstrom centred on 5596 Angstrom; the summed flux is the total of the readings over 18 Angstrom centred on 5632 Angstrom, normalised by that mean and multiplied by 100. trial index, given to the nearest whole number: 717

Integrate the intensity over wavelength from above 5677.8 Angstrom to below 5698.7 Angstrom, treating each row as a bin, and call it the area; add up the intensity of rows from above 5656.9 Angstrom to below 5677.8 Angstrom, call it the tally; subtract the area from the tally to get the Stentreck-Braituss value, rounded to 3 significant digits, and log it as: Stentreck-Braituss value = -113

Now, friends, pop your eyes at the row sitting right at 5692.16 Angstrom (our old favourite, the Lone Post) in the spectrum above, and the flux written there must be 9.16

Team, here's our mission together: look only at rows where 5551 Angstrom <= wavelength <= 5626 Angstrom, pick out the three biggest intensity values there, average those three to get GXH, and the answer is 11.6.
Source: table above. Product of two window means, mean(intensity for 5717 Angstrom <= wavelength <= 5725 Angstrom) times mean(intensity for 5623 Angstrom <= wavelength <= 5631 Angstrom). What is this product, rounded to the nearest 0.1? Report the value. 74.1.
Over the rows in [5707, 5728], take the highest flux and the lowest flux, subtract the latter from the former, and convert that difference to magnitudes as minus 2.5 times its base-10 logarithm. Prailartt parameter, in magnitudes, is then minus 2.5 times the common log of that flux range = -0.207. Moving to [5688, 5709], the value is -0.133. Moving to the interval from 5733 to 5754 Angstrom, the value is -0.170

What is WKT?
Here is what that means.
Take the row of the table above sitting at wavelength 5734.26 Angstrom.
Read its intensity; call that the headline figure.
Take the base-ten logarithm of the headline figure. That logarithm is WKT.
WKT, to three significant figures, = 0.932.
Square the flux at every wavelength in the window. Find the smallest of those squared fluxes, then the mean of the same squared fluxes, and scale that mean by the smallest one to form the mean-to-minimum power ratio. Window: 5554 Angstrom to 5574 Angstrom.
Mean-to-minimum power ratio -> 1.076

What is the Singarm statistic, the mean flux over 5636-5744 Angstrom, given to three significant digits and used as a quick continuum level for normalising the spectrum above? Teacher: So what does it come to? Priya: 8.62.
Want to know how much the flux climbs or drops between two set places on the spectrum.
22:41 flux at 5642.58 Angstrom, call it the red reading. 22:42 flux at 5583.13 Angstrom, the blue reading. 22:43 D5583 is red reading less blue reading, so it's 0.1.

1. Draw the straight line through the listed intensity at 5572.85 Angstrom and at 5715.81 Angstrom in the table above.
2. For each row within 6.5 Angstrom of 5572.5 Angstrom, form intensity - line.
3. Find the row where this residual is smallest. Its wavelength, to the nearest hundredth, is 5577.99 Angstrom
